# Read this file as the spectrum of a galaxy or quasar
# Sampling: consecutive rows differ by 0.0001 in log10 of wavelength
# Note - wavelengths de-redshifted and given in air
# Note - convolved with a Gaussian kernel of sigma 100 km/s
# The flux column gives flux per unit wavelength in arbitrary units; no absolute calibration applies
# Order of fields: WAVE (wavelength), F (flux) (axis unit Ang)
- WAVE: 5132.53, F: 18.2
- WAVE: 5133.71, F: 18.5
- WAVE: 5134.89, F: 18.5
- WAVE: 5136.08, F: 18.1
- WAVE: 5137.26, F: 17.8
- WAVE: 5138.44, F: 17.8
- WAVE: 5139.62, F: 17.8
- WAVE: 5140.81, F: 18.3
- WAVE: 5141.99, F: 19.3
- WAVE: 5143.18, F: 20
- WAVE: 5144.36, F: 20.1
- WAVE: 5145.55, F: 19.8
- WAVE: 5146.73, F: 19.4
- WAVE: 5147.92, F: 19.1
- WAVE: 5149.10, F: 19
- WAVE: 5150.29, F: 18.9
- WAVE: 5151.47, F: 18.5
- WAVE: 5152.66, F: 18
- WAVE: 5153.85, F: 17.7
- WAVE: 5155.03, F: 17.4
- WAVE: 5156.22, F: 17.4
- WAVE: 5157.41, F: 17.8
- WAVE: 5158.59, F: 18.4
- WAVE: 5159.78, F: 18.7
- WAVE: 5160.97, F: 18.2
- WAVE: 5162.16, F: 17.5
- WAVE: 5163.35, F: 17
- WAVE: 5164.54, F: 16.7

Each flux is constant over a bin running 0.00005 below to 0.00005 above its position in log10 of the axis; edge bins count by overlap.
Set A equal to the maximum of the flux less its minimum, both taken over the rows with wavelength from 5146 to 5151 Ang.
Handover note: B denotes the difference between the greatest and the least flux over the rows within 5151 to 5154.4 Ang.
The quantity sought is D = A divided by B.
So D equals 0.6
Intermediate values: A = 0.5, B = 0.80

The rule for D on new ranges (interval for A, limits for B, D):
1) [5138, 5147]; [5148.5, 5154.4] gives 1.8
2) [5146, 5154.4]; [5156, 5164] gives 1.0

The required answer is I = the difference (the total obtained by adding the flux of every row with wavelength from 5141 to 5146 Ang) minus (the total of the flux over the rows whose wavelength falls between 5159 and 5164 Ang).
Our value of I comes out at 8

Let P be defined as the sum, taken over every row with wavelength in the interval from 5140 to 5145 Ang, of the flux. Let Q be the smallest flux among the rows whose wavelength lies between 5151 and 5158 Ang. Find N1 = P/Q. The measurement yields 4.5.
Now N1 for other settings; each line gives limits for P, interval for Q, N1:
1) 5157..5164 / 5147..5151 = 5.7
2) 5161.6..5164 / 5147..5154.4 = 1.9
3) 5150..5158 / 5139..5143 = 7.1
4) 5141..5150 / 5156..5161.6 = 7.9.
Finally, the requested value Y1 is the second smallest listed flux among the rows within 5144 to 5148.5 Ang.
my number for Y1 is 19.4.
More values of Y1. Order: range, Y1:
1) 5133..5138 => 18.1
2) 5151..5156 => 17.7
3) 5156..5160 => 17.8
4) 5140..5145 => 19.3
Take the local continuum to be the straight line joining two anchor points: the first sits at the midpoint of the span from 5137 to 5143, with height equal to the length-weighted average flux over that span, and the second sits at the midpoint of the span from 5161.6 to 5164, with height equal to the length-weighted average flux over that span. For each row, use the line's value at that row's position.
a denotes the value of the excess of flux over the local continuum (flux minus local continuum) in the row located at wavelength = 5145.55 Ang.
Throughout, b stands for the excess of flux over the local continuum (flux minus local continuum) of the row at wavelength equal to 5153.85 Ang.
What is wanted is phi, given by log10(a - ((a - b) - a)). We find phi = 0.25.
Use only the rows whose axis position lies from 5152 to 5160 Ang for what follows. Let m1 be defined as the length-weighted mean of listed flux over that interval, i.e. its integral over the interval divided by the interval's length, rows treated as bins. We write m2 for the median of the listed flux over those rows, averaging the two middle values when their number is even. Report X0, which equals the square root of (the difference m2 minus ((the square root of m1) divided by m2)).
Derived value 4.19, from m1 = 17.9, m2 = 17.8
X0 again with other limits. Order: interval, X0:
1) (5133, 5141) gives 4.23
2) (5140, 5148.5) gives 4.38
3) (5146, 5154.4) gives 4.32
